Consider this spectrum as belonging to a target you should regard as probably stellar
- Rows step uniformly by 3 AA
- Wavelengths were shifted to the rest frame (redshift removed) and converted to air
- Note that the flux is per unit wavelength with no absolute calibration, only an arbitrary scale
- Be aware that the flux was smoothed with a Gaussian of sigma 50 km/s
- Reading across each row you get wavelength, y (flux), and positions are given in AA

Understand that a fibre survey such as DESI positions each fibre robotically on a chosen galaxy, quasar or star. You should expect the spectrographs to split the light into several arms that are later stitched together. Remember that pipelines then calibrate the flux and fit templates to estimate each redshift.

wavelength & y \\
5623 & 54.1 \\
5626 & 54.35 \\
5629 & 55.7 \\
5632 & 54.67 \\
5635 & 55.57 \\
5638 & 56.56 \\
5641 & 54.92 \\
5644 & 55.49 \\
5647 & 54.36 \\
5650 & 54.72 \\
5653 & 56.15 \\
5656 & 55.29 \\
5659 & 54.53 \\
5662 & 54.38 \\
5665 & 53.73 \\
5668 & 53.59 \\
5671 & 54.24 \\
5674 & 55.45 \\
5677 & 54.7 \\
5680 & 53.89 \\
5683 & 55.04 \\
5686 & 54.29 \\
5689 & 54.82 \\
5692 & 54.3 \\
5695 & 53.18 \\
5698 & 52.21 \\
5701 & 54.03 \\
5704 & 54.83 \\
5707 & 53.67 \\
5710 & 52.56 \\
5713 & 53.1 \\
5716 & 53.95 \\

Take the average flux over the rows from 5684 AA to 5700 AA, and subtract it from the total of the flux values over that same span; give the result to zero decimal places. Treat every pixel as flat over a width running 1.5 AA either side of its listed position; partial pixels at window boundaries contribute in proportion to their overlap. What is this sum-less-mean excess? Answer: 215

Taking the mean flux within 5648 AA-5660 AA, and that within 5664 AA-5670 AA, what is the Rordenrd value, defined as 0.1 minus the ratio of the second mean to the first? -0.873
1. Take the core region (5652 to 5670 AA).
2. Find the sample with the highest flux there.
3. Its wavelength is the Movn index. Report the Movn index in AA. 5653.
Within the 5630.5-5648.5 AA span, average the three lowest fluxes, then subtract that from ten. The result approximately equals -44.65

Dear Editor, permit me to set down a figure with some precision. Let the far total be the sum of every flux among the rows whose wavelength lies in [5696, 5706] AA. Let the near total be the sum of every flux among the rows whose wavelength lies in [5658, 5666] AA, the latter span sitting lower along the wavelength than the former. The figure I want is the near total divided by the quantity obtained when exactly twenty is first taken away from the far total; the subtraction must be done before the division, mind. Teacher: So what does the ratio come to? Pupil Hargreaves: 1.15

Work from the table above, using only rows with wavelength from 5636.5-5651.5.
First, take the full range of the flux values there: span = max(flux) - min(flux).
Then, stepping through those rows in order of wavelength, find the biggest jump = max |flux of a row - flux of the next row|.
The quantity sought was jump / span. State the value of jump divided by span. 0.75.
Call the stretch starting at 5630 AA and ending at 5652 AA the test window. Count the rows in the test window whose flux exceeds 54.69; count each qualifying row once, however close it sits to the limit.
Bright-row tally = 5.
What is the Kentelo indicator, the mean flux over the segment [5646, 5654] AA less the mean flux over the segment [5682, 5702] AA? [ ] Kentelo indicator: 1.10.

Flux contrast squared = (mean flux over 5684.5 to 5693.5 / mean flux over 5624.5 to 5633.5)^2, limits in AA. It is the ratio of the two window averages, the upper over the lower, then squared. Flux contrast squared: 0.98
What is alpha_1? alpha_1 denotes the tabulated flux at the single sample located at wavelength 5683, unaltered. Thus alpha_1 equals 55.04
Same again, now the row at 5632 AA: 54.67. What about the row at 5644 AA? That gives 55.49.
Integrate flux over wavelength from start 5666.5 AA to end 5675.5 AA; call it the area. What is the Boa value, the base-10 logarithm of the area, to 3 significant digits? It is 2.69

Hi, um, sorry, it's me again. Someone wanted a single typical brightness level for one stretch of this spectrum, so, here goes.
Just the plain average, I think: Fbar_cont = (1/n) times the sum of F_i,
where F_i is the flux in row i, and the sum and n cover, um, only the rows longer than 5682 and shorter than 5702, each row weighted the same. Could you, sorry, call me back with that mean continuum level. 54.0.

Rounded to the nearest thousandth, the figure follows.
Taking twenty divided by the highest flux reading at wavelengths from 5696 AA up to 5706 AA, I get 0.365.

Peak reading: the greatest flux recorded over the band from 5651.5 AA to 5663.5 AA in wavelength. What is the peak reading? 56.15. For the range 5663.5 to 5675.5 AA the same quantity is 55.45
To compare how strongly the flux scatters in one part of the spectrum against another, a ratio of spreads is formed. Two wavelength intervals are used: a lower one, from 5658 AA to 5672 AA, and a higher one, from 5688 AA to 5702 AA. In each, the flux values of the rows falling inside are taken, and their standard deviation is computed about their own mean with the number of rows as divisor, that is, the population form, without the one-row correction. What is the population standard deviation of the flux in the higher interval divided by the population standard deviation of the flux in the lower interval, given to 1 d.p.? 2.5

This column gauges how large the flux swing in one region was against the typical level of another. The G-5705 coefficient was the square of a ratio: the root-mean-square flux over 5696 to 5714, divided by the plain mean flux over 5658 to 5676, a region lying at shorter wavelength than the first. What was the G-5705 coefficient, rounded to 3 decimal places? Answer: 0.967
